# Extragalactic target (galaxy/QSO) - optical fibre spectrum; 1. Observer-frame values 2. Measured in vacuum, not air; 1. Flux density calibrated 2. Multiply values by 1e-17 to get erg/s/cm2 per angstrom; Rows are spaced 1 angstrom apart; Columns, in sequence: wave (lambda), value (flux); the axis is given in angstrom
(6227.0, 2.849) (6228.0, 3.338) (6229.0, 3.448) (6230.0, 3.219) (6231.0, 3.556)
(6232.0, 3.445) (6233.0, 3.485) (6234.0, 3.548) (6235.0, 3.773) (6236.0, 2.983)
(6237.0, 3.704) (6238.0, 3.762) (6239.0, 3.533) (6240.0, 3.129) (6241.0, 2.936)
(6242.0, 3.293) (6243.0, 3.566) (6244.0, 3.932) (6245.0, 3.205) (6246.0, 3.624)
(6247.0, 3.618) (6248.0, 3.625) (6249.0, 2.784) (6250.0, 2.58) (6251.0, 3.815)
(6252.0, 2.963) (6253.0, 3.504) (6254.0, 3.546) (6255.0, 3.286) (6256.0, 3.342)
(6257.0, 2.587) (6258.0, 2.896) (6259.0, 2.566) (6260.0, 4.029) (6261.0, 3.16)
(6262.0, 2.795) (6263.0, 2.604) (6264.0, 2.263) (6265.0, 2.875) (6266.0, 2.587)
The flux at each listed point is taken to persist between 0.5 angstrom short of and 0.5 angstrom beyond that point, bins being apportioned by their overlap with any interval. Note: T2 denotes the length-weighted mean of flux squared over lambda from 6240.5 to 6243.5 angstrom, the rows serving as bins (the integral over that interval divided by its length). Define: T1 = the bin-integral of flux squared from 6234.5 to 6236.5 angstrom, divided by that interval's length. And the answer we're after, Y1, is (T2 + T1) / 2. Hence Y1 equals 11.1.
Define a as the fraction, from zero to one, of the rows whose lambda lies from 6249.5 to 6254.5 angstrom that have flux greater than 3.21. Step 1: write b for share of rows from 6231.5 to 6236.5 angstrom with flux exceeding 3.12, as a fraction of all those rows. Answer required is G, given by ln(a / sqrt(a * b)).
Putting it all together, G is -0.1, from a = 0.6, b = 0.8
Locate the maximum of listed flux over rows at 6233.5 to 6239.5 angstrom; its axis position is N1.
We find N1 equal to 6235.0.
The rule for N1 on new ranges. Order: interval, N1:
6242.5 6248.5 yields 6244.0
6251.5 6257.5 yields 6254.0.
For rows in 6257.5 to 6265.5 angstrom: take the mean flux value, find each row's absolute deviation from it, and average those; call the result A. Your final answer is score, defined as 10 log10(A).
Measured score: -4.6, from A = 0.35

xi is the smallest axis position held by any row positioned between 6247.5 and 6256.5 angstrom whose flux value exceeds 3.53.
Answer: 6248.0 angstrom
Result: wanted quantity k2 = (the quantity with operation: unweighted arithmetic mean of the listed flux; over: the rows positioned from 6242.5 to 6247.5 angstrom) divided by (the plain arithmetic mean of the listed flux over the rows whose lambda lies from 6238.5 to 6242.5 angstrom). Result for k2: 1.11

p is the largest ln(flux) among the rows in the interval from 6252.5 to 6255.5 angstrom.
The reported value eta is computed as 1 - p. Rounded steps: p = 1.27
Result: -0.27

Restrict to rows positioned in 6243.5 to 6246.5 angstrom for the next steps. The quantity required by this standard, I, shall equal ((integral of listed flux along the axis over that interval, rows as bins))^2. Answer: 116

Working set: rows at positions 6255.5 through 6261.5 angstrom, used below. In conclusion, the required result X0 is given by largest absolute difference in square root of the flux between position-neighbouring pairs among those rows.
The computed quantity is 0.41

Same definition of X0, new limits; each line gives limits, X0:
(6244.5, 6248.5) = 0.11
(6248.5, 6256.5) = 0.35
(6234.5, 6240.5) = 0.22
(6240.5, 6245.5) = 0.19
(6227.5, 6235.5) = 0.09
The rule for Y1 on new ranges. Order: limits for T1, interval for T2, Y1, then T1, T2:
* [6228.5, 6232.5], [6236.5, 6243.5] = 11.7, 12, 11.8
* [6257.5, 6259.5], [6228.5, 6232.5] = 9.6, 7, 11.7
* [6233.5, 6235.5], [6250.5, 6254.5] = 12.7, 13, 12.0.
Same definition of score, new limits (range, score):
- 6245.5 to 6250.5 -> -3.5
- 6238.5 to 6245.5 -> -5.8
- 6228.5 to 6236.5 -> -7.8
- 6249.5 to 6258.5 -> -4.4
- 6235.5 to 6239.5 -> -5.9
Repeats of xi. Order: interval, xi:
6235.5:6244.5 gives 6237.0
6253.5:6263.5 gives 6254.0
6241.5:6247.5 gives 6243.0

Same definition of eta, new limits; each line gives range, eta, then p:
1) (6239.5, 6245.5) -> -0.37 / 1.37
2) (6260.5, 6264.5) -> -0.15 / 1.15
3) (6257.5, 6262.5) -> -0.39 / 1.39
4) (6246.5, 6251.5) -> -0.34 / 1.34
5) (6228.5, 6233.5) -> -0.27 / 1.27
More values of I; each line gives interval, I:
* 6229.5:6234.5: 298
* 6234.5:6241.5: 567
